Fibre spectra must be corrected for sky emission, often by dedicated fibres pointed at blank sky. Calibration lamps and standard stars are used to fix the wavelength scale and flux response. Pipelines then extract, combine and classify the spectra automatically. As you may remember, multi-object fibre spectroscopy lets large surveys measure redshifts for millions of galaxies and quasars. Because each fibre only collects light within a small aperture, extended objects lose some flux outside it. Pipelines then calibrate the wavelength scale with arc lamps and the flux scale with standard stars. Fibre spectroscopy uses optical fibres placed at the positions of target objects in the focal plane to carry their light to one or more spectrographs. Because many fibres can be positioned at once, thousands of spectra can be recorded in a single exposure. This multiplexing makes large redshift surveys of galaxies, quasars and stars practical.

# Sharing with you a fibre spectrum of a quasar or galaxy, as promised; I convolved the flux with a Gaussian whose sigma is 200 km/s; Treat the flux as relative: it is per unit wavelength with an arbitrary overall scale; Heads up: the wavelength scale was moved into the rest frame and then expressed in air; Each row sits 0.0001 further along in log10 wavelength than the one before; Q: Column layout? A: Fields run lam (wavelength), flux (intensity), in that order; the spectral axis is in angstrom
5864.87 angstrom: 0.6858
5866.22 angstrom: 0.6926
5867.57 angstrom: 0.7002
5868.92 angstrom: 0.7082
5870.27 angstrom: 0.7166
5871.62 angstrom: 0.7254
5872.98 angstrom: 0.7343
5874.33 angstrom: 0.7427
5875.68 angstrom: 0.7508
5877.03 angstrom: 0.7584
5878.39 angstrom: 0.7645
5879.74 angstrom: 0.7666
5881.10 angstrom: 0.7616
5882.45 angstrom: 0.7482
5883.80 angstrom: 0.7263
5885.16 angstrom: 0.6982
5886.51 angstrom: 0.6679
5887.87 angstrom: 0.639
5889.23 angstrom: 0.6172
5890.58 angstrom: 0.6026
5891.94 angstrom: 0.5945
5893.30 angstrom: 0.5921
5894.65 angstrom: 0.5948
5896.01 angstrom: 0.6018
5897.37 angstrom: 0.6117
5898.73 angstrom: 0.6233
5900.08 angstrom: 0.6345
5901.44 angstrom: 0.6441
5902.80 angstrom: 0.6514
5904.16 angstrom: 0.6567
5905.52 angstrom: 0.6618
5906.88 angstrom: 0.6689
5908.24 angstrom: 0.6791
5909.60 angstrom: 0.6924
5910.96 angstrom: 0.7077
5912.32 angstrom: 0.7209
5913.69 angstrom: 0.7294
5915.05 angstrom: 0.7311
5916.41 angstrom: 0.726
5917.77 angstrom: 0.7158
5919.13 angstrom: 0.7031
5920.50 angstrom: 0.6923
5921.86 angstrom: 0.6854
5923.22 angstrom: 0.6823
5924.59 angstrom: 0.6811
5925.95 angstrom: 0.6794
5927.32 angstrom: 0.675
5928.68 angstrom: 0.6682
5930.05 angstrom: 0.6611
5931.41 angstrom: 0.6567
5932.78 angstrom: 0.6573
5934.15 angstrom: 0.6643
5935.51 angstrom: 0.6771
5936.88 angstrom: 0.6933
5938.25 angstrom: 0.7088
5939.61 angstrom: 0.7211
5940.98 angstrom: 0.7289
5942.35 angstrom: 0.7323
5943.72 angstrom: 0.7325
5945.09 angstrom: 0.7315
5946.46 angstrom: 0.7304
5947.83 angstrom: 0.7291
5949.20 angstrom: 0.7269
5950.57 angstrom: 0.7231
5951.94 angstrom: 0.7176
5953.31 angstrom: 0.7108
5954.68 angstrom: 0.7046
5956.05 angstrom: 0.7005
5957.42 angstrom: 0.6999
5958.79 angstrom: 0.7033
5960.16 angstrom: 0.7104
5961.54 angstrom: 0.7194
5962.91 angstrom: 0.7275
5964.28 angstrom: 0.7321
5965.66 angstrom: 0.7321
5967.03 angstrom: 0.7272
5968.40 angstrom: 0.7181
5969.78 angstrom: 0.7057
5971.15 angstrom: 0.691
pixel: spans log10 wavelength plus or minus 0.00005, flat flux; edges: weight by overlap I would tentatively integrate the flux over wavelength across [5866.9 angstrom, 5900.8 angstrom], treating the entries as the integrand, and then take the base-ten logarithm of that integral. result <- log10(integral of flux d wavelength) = 1.36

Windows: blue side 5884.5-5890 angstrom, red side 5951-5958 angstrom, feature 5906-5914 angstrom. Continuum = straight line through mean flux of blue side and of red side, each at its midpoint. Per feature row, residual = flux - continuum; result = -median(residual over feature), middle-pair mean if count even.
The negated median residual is -0.027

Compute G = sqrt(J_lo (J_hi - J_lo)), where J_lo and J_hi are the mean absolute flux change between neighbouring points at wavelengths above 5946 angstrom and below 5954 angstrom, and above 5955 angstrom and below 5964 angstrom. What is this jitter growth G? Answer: 0.0026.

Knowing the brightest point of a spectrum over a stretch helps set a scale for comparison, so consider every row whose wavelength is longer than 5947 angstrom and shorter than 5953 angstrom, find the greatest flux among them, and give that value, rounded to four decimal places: 0.7291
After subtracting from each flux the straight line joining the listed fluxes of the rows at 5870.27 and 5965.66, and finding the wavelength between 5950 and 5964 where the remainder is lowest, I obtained 5957.42 angstrom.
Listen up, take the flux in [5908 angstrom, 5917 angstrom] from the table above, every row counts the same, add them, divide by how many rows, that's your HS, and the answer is 0.71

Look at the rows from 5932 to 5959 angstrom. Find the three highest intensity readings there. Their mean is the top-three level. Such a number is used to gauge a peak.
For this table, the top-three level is 0.73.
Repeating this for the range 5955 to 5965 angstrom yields 0.73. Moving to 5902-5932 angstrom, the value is 0.73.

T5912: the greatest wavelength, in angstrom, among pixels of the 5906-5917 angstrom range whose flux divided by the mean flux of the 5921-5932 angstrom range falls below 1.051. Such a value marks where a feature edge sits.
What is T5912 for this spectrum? 5910.96 angstrom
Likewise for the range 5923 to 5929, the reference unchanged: 5928.68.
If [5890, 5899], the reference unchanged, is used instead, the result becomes 5898.73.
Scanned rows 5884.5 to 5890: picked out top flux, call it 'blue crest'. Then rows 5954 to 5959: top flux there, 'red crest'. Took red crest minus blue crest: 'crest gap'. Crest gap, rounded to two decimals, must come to 0.01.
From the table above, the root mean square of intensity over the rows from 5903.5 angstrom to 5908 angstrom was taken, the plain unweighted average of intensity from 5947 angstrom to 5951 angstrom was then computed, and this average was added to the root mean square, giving 1.39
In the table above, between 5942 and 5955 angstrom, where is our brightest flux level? 5943.72 angstrom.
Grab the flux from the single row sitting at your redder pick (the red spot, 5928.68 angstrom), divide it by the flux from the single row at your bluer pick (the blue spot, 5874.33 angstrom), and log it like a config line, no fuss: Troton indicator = 0.90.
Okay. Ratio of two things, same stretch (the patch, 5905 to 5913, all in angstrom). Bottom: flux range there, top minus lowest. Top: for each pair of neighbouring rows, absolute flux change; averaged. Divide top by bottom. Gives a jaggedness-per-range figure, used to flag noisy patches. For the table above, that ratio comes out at 0.20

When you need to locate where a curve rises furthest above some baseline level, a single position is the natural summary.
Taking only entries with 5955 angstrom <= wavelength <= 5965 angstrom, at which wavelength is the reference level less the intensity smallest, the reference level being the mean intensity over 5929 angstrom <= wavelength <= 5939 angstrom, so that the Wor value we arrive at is 5964.28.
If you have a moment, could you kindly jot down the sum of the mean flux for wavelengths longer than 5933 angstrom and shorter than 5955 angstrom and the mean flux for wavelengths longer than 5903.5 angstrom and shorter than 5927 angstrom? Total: 1.41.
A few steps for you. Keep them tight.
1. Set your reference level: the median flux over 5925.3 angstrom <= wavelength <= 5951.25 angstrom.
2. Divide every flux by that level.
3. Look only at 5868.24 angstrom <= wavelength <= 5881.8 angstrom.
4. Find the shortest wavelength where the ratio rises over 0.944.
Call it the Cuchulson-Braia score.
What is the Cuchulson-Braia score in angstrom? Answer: 5868.92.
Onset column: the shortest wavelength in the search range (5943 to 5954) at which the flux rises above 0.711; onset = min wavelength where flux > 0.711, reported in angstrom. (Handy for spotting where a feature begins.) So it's 5943.72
